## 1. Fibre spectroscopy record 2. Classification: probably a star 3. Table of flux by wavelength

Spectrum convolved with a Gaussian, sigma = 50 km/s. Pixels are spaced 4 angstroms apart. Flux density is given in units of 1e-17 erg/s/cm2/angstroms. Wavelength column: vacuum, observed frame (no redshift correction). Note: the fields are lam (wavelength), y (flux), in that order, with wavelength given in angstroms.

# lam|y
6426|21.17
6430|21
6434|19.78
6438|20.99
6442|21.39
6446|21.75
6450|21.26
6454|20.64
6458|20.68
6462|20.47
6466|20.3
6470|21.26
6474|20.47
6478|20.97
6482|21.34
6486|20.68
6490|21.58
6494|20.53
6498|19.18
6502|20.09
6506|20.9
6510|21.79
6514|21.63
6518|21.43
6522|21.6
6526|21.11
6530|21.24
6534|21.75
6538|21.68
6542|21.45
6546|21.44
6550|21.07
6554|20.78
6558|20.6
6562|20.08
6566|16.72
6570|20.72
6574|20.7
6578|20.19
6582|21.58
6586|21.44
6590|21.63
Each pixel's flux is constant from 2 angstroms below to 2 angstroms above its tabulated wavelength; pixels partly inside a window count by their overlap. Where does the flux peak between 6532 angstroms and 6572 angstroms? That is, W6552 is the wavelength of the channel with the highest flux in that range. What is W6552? 6534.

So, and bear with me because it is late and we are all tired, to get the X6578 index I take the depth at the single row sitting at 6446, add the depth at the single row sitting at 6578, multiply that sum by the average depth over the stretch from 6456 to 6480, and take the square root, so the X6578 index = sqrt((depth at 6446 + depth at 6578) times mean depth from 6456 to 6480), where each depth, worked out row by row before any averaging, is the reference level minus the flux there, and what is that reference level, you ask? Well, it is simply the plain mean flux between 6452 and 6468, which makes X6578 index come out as 0.39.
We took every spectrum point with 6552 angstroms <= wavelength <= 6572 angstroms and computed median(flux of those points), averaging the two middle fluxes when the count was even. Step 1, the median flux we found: 20.6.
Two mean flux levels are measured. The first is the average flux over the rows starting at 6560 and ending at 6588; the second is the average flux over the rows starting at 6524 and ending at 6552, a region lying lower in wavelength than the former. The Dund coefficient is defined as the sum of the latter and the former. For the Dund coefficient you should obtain 41.6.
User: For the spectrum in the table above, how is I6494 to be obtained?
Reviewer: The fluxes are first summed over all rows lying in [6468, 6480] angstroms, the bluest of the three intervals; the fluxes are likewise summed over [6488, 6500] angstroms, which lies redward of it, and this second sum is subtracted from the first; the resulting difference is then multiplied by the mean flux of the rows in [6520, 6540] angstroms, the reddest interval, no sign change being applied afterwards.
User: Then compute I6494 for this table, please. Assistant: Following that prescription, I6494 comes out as 30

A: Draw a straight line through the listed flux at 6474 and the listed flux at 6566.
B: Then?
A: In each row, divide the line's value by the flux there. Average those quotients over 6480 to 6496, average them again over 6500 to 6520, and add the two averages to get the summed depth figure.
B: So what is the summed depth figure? 1.85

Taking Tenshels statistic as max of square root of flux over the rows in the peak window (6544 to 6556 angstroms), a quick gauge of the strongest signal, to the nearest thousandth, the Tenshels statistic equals 4.630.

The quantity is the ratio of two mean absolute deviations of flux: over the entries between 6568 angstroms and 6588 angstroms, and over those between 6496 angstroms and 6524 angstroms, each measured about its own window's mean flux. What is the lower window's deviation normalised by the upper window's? 1.6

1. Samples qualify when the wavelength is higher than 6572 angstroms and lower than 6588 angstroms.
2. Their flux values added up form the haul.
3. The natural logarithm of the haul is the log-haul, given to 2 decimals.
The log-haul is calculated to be 4.43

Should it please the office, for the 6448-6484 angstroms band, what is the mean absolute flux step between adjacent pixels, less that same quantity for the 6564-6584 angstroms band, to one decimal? -1.0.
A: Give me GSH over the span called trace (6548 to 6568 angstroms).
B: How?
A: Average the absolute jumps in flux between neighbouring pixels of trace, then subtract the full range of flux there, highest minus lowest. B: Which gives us -3.3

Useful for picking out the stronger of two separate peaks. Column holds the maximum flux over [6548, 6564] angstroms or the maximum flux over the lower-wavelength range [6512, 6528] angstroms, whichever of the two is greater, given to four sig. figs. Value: 21.63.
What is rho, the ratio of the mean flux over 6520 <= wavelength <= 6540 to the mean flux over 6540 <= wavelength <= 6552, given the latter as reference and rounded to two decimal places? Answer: 1.01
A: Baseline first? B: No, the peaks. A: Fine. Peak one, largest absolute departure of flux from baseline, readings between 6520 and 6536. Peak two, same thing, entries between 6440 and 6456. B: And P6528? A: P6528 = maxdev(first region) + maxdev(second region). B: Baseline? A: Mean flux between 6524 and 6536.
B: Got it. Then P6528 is 1.1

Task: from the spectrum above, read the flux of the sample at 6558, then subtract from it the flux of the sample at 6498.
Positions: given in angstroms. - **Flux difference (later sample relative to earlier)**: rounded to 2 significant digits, 1.4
